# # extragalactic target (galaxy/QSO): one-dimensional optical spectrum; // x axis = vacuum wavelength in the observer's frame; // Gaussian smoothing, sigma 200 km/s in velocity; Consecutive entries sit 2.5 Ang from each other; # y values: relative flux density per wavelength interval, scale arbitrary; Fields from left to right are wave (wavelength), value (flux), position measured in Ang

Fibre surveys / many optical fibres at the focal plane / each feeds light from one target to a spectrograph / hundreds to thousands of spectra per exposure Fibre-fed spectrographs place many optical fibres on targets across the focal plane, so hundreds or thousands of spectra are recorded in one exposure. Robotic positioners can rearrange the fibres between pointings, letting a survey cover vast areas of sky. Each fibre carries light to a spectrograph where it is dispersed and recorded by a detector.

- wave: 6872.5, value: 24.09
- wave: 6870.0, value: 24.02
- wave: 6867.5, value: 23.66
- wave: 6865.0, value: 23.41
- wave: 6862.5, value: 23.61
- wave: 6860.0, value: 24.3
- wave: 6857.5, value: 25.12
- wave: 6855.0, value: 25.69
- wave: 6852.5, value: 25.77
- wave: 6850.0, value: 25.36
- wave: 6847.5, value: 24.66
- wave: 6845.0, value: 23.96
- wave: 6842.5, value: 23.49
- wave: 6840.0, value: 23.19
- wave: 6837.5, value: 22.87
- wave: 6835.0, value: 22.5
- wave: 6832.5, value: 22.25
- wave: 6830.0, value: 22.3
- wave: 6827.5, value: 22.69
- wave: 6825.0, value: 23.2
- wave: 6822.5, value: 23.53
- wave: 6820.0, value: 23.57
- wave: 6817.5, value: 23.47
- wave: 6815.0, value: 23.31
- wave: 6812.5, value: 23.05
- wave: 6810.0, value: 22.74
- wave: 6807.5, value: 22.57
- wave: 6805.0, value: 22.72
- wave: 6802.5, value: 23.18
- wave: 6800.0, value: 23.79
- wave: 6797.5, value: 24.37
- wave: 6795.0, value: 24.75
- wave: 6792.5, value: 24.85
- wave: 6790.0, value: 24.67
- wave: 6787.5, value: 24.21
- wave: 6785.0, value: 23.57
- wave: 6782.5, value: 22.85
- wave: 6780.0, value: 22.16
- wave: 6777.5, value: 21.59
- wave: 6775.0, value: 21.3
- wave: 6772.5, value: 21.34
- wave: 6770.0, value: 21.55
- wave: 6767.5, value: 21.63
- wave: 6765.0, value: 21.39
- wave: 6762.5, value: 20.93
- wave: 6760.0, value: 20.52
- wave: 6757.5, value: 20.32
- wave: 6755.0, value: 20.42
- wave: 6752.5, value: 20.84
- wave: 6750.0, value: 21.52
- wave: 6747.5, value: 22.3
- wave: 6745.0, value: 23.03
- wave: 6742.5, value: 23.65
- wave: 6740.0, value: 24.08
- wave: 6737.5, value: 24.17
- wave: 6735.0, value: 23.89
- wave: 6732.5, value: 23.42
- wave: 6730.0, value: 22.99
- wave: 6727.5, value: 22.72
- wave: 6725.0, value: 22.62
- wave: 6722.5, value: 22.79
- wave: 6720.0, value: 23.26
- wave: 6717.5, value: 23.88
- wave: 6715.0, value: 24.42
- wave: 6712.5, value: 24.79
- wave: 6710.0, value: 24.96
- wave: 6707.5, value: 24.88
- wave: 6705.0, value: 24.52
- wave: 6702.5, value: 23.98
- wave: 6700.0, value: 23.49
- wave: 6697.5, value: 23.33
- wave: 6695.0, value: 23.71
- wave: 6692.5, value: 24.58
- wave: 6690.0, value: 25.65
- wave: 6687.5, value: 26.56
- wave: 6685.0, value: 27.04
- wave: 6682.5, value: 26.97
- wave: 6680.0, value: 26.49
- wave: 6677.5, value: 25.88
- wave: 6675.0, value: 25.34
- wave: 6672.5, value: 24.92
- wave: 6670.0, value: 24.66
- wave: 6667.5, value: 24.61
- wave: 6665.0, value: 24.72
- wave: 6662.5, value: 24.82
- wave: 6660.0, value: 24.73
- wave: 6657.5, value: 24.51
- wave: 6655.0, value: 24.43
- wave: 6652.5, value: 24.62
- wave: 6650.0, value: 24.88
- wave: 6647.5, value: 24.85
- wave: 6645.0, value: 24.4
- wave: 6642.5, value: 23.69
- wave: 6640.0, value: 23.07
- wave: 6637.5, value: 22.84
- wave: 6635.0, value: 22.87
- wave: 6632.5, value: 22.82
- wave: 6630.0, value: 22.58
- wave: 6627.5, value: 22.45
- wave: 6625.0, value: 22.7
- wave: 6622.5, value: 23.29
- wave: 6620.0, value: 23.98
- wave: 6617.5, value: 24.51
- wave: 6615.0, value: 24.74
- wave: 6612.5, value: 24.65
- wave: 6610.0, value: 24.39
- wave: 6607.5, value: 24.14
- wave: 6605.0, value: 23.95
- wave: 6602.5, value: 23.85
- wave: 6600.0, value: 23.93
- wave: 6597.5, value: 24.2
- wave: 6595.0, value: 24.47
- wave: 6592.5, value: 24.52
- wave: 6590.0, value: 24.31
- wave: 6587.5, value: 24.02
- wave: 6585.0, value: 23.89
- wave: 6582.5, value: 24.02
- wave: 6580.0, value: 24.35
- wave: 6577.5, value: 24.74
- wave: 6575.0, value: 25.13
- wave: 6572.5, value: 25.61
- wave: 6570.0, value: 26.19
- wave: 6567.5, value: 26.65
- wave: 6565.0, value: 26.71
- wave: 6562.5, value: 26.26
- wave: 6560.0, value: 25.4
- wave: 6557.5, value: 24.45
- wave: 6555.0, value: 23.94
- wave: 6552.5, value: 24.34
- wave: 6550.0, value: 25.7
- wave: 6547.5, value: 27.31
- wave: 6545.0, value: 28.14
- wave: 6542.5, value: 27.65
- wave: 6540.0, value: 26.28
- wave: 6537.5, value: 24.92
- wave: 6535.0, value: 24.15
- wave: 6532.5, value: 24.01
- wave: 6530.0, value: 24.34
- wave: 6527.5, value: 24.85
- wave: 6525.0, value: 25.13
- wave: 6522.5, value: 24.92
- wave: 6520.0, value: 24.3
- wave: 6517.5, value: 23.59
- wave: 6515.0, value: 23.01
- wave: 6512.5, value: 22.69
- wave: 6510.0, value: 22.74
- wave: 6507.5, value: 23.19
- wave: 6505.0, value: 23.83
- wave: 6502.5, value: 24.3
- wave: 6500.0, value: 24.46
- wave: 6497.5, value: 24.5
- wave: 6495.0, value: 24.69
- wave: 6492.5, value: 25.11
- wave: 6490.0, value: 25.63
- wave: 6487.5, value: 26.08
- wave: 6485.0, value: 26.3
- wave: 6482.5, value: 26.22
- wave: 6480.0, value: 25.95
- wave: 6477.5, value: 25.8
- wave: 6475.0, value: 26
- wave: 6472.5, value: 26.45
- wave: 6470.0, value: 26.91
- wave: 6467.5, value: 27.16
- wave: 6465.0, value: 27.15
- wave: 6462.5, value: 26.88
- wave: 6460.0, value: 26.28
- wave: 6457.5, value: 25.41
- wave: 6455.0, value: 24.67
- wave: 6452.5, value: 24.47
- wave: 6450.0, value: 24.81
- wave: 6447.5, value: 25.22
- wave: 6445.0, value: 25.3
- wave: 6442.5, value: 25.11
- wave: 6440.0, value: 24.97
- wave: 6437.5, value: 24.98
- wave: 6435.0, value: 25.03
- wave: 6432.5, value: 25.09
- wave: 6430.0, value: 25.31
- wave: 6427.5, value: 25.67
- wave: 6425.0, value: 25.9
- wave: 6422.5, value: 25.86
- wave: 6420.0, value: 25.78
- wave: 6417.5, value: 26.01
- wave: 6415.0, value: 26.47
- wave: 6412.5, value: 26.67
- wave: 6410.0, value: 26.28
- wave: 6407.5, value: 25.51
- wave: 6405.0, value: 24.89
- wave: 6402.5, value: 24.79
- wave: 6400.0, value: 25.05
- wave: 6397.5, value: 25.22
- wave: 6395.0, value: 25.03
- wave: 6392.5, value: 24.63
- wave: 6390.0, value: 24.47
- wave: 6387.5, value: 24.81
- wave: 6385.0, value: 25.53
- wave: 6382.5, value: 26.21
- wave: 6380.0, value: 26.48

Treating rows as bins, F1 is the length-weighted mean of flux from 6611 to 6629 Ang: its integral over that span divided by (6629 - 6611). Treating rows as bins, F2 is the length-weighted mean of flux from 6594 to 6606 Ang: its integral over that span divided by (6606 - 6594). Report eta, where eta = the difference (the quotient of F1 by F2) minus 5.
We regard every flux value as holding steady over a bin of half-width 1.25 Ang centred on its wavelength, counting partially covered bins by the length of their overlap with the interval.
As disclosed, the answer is -4.01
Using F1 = 23.8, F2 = 24.1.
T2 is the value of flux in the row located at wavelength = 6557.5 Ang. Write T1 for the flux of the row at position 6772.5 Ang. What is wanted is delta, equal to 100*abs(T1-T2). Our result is 311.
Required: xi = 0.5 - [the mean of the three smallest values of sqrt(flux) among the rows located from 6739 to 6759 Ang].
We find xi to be -4.0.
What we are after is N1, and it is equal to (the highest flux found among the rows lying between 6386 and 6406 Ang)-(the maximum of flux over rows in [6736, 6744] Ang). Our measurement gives 1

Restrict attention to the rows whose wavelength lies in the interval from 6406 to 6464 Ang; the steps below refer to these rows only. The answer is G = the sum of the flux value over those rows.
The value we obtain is 588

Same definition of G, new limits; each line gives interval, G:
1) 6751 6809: 516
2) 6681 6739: 559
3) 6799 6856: 540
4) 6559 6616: 570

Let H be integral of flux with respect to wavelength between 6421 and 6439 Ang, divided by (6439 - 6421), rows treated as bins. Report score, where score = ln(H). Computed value 3.23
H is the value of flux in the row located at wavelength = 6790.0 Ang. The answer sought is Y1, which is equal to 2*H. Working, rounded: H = 24.67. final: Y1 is 49.3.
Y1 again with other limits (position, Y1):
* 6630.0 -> 45.2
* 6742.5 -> 47.3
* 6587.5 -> 48.0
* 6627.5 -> 44.9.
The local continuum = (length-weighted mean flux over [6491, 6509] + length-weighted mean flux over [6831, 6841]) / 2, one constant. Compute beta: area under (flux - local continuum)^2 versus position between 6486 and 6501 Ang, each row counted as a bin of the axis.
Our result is 45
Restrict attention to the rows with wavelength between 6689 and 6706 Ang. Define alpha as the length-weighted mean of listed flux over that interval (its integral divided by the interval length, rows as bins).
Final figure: 24.2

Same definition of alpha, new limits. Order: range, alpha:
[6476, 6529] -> 24.6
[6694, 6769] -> 22.9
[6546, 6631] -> 24.6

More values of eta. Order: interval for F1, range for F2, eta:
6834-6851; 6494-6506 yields -4.03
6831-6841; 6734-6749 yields -4.03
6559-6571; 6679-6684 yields -4.02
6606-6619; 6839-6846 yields -3.96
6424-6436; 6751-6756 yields -3.77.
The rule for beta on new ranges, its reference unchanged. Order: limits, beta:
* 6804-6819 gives 5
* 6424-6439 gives 52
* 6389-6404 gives 30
